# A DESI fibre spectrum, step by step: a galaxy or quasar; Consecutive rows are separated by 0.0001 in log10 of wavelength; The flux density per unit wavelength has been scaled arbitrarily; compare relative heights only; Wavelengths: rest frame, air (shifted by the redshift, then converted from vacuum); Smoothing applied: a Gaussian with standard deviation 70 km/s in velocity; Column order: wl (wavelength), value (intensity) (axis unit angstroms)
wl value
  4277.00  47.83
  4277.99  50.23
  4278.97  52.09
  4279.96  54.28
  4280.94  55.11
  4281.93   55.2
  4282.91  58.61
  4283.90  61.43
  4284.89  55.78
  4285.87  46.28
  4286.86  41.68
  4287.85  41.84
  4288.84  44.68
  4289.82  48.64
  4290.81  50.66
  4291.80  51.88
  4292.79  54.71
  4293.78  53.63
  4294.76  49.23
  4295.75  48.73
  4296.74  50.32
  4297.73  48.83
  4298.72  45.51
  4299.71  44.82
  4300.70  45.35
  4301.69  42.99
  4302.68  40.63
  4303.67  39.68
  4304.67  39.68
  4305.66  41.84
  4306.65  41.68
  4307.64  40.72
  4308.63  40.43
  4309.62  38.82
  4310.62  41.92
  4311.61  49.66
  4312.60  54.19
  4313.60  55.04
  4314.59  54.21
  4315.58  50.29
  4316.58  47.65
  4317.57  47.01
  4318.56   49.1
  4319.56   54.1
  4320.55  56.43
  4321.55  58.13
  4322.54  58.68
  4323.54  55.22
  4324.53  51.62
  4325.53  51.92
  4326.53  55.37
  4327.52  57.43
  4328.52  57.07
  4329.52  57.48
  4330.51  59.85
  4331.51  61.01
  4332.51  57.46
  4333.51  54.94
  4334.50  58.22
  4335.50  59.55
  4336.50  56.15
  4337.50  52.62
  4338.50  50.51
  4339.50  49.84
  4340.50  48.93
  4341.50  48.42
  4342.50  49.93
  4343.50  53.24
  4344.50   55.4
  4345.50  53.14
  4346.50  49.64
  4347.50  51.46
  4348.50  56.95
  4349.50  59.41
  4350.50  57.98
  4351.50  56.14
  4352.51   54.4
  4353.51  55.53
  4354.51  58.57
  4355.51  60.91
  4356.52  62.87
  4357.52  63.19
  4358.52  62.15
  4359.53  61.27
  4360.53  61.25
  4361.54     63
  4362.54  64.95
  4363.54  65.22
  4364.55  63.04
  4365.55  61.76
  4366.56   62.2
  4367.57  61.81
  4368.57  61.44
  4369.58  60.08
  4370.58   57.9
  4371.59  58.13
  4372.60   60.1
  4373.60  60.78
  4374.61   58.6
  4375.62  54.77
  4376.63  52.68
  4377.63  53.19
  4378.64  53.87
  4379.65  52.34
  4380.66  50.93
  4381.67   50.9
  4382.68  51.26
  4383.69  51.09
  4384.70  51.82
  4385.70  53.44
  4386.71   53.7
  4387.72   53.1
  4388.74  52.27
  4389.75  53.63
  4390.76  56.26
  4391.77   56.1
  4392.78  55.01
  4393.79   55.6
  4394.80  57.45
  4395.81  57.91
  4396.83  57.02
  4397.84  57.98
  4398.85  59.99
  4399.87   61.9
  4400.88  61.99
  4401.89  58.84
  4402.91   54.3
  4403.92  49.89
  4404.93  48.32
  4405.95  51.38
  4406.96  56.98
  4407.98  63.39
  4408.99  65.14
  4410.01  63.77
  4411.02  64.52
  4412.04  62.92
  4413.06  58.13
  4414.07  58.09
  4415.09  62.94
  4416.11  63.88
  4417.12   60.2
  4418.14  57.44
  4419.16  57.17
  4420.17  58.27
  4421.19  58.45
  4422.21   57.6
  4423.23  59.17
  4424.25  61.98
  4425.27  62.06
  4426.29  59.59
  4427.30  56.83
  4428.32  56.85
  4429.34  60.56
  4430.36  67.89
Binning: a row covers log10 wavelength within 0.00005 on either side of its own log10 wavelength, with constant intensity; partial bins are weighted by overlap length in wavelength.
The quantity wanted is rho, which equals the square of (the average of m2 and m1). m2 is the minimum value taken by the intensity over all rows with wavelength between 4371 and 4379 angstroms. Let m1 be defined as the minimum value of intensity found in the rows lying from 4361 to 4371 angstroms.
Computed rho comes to 3057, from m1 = 57.9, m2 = 52.68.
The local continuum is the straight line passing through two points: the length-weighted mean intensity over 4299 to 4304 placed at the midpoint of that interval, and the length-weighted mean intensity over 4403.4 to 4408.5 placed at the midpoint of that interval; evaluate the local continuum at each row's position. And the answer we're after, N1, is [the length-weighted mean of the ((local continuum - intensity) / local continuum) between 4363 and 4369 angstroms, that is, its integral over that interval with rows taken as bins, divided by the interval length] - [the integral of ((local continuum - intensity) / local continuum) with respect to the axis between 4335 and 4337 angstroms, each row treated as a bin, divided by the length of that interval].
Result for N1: -0.02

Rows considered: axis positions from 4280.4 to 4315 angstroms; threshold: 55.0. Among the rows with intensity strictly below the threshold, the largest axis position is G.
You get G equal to 4314.59 angstroms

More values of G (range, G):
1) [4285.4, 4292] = 4291.80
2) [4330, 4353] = 4352.51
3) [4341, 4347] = 4346.50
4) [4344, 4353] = 4352.51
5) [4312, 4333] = 4325.53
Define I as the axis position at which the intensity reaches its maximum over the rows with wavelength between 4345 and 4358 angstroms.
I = 4357.52 angstroms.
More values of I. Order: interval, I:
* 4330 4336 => 4331.51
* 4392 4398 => 4397.84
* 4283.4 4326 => 4283.90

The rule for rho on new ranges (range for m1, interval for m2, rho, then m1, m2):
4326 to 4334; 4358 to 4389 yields 2801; 54.94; 50.9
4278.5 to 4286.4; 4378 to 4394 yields 2361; 46.28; 50.9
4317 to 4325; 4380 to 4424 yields 2272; 47.01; 48.32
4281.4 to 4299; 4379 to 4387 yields 2143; 41.68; 50.9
